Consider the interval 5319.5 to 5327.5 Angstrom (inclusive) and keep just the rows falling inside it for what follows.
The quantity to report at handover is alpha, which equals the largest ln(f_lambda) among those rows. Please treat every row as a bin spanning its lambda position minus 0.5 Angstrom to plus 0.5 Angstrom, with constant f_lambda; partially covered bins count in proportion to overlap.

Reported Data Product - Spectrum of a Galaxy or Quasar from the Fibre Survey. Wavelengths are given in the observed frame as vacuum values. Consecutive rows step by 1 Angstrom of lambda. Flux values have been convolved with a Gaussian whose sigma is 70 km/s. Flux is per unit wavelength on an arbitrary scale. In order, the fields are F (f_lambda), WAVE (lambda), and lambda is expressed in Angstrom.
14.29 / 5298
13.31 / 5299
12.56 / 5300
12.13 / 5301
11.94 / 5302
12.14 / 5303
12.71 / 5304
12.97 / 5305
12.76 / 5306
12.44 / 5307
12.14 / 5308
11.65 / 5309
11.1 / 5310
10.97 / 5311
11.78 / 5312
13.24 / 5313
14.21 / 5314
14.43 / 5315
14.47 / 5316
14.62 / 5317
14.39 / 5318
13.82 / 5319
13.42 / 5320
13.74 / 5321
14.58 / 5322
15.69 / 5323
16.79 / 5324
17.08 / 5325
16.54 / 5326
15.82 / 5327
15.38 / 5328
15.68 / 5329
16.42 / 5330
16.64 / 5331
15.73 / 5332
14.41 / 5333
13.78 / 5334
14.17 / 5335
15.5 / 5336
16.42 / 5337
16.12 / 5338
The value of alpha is 2.84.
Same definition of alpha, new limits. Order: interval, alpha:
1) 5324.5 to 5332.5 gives 2.84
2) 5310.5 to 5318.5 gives 2.68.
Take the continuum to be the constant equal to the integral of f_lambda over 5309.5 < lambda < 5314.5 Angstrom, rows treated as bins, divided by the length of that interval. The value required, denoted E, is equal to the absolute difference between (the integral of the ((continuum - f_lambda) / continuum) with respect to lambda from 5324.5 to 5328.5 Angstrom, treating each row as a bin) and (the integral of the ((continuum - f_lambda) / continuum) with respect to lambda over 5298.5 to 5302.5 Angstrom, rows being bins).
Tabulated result 1.21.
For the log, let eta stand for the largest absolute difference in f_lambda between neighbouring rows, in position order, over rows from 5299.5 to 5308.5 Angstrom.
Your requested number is 0.57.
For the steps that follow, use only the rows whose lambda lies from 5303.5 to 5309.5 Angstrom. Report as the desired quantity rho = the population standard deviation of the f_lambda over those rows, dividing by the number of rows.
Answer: 0.4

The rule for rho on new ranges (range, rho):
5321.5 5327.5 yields 0.8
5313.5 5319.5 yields 0.3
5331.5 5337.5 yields 0.9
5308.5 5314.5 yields 1.2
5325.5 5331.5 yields 0.5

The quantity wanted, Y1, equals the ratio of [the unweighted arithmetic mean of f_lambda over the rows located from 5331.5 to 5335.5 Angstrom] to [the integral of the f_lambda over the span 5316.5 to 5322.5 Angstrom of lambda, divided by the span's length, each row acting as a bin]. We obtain 1.03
